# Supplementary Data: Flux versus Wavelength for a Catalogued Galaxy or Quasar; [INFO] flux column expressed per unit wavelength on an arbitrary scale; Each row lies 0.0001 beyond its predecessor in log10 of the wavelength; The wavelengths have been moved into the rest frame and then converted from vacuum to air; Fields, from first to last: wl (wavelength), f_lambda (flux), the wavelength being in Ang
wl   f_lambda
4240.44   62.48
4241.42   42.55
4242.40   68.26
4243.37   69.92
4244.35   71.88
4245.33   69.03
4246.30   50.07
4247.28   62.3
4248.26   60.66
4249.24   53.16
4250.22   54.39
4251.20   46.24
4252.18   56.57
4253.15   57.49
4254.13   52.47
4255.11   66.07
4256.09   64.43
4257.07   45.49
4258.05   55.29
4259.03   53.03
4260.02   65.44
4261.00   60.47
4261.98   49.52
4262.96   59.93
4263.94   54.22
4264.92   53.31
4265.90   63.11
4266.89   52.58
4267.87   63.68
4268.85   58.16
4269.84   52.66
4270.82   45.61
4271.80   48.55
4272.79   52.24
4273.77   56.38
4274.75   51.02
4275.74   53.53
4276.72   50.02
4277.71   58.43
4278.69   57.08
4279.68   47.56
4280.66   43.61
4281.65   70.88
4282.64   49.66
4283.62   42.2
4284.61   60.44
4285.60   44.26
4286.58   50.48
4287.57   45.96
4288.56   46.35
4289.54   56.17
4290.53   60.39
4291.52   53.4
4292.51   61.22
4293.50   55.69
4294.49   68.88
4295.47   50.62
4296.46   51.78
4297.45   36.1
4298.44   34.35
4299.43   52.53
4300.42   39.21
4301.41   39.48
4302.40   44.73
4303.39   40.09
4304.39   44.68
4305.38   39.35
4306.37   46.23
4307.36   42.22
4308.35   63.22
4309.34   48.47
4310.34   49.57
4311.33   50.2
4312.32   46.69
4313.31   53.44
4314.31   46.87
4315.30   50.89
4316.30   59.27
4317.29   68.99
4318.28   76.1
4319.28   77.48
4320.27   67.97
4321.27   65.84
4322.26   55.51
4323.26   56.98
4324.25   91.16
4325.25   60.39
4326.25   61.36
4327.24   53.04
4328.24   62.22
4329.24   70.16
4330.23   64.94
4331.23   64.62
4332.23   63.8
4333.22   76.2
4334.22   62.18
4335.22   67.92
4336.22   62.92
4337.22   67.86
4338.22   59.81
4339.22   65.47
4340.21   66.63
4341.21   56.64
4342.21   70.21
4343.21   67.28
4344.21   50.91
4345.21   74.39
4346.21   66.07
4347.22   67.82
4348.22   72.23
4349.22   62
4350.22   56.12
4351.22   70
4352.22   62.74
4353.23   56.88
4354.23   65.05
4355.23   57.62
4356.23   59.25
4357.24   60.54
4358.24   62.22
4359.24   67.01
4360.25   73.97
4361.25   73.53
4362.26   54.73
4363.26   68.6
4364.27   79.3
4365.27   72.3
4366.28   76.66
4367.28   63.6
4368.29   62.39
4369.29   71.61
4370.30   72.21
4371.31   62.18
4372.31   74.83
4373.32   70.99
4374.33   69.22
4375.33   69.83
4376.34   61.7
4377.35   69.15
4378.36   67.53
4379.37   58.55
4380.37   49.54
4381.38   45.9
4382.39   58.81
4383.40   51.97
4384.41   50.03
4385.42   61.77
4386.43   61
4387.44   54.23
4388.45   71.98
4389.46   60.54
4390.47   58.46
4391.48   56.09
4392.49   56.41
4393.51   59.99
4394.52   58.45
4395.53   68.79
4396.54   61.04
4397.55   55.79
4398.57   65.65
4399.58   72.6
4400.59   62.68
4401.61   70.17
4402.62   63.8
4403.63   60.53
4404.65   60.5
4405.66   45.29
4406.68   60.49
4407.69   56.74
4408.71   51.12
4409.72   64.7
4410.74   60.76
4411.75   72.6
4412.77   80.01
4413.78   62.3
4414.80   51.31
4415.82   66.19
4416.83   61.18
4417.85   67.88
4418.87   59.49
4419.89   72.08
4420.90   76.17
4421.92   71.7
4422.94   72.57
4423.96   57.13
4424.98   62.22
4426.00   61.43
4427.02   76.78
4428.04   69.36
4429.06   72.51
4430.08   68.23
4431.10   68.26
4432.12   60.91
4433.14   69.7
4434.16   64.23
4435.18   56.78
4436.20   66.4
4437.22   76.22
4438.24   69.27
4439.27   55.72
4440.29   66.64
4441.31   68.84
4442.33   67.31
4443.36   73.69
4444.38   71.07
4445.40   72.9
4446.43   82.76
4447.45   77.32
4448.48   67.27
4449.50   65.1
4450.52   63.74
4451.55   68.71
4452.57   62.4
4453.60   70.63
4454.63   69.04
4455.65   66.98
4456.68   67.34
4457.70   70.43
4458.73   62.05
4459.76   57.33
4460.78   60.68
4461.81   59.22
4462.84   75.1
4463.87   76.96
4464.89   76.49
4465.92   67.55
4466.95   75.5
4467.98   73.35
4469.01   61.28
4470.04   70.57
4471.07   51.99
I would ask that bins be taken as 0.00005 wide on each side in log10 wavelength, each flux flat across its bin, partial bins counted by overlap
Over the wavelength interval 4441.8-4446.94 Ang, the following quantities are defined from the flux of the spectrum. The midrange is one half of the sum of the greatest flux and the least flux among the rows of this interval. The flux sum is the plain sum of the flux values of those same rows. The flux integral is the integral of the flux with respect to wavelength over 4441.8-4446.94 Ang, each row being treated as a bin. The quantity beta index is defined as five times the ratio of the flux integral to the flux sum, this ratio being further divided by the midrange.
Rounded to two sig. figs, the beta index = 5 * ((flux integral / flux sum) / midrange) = 0.068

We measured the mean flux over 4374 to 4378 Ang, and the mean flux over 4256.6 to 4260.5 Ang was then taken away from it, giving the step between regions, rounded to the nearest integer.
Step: 13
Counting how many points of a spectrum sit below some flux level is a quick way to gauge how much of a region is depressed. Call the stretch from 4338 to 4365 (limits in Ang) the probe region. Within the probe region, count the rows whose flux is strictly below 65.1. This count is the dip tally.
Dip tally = 13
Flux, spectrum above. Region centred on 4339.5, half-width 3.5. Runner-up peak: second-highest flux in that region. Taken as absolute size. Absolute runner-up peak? 68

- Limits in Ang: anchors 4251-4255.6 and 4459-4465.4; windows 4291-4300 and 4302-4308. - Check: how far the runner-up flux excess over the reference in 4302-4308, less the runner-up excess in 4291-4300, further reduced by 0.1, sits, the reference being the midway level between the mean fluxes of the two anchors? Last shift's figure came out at -17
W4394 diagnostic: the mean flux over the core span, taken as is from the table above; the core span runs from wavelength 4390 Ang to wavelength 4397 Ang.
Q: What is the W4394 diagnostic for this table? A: 59.9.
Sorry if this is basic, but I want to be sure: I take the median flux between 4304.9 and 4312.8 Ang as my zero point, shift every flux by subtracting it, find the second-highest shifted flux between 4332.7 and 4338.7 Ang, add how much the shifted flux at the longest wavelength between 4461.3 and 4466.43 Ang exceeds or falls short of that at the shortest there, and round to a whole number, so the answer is 29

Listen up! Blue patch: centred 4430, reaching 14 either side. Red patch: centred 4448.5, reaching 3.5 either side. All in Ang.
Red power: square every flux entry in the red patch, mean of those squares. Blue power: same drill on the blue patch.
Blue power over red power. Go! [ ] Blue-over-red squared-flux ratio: 0.89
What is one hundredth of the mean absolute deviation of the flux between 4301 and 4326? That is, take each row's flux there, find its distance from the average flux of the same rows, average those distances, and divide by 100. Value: 0.107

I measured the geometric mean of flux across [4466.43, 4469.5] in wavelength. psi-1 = 70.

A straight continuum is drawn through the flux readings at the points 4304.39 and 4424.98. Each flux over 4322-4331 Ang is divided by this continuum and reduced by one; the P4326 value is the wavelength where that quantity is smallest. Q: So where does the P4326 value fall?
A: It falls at 4327.24 Ang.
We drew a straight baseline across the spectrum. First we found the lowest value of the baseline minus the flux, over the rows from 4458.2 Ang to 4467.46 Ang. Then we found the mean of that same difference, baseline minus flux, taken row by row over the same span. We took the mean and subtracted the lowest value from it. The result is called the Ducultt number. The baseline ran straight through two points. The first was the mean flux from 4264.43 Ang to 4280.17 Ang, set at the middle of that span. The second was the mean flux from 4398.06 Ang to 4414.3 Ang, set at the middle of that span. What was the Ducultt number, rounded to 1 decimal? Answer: 9.0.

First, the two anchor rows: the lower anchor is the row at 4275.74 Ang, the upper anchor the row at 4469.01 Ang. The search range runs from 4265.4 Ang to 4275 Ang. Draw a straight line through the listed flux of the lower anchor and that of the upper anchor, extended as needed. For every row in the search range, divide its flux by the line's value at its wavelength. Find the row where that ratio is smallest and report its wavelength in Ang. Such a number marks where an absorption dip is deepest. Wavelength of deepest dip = 4270.82 Ang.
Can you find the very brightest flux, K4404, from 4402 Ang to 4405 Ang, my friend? 63.8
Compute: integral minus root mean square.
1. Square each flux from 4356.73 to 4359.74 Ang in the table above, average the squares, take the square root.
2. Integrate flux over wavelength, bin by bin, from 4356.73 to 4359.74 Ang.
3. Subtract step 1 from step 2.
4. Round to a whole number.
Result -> 127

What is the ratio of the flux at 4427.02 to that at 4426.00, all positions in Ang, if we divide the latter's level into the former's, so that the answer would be 1.25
